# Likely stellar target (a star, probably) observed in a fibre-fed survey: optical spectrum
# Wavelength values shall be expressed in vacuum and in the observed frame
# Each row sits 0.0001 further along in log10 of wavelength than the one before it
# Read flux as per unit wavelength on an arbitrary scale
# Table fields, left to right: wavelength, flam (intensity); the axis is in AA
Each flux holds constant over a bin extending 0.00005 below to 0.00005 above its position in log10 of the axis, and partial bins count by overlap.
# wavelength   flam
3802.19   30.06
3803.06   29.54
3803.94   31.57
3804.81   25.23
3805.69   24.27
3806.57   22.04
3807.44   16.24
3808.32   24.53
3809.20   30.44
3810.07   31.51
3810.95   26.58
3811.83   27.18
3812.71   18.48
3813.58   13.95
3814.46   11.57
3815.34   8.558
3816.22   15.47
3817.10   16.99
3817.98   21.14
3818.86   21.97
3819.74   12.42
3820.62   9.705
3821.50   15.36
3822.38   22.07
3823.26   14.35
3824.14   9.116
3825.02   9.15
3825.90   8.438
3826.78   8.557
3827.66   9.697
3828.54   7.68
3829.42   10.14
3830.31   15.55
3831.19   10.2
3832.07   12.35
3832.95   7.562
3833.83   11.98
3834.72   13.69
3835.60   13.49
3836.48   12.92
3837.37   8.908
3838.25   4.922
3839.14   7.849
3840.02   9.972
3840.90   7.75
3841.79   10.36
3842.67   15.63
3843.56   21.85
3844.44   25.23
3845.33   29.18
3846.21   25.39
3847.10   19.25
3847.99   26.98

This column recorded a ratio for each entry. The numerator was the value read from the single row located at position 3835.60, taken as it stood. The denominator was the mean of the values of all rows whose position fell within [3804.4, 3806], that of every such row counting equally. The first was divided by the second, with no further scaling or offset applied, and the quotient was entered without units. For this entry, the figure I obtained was 0.55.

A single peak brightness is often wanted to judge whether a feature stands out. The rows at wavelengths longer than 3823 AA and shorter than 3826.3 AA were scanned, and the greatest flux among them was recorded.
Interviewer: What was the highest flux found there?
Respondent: 14.35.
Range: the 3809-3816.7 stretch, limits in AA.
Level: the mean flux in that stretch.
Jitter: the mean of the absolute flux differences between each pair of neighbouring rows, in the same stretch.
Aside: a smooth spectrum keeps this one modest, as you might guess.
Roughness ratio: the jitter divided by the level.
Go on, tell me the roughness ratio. 0.20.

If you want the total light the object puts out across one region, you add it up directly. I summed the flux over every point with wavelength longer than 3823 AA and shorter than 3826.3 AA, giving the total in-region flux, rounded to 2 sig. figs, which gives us 41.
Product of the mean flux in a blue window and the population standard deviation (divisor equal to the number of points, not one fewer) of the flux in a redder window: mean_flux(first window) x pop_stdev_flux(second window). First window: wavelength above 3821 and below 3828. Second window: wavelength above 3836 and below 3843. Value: 37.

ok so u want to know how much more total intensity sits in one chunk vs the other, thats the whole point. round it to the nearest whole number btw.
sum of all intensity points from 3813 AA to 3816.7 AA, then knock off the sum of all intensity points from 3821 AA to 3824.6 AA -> -11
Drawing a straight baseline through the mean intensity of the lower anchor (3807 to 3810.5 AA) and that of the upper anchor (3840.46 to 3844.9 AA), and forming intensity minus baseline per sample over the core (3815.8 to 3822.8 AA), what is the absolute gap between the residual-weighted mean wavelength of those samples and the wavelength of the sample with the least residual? 1.5 AA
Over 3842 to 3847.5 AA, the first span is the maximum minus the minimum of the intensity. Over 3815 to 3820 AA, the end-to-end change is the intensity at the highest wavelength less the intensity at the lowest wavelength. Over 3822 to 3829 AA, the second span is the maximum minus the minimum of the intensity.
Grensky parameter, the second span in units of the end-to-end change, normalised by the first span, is 0.27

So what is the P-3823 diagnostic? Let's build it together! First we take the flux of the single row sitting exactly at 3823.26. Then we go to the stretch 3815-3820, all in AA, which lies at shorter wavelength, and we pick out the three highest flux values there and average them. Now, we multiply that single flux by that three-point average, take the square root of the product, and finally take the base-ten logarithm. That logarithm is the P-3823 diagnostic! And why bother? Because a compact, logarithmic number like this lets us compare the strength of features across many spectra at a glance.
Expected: 1.23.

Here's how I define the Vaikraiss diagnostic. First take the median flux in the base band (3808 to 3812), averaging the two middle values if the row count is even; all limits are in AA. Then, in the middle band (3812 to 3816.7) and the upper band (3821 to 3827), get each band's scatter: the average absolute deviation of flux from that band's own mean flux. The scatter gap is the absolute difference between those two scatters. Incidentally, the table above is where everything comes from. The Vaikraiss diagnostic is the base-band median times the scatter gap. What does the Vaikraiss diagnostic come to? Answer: 35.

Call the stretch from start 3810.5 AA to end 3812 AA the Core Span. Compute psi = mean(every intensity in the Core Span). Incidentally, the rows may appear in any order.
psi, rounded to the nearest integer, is 27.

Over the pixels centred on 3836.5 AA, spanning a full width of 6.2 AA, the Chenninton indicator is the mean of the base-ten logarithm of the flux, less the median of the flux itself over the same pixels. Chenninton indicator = -11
